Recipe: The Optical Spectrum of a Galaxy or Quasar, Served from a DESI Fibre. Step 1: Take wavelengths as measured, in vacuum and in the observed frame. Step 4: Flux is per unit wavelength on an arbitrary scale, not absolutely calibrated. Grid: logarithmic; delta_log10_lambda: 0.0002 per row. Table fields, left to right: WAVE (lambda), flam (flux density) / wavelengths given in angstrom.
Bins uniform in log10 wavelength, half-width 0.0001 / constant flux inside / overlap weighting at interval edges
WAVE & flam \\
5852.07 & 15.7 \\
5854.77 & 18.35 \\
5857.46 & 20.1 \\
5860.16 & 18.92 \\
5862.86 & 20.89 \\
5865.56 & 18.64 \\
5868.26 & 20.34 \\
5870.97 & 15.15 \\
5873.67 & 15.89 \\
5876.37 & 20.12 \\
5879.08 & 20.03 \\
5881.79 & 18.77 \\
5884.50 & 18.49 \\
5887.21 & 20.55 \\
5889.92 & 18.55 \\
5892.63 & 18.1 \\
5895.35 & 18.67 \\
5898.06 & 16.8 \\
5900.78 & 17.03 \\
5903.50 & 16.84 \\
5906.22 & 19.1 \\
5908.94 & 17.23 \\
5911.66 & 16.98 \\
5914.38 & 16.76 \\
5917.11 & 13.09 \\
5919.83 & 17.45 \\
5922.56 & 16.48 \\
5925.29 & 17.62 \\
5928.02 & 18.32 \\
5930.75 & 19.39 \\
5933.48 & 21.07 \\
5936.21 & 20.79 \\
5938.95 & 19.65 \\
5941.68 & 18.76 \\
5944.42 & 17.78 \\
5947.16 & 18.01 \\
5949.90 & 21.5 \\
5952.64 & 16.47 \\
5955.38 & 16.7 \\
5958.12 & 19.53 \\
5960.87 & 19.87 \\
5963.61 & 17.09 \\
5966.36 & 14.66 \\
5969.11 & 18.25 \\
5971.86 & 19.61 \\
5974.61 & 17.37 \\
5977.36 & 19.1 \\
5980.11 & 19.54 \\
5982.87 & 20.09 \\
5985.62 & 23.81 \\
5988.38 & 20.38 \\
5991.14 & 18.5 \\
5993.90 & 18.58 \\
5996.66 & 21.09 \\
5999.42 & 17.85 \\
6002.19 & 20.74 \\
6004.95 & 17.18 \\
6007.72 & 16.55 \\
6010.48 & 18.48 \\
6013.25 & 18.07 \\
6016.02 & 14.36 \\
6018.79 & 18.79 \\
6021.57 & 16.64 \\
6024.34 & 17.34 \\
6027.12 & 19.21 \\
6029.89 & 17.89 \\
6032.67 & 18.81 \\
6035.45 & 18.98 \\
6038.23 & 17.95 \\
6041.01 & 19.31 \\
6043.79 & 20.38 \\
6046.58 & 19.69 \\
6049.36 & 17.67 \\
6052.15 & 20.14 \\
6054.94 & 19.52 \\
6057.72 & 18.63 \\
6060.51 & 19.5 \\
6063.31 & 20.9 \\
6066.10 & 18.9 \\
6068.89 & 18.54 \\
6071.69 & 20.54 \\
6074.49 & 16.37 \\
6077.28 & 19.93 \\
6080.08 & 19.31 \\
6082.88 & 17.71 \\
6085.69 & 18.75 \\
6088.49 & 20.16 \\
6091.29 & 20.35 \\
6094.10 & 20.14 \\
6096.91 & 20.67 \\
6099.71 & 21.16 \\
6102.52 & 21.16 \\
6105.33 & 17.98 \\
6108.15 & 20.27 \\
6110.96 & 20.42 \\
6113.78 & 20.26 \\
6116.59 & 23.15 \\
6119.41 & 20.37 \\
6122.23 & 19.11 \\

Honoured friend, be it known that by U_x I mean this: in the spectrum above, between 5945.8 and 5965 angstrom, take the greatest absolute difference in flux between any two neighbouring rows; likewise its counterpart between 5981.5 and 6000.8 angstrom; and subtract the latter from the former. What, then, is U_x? 1.31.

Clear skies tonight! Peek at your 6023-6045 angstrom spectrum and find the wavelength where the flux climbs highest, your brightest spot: 6043.79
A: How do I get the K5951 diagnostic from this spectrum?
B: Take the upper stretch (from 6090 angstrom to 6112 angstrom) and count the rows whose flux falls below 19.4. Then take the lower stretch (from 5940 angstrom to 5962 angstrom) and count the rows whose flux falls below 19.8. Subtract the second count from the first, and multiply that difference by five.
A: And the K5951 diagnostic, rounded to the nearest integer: -25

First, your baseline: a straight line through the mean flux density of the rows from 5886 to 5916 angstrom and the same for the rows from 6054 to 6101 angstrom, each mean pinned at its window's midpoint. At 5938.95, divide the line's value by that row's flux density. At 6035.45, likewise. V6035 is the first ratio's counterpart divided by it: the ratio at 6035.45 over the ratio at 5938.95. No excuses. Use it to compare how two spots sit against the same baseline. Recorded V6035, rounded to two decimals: 1.09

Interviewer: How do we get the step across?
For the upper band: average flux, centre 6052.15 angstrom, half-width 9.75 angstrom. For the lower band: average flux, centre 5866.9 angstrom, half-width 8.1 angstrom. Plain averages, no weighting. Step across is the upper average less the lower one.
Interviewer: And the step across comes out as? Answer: 1.06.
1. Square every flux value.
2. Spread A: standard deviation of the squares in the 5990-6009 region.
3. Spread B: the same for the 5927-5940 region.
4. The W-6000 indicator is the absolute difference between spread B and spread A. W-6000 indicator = 21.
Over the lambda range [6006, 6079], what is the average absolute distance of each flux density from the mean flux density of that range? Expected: 1.12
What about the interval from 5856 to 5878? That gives 1.65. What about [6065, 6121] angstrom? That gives 1.11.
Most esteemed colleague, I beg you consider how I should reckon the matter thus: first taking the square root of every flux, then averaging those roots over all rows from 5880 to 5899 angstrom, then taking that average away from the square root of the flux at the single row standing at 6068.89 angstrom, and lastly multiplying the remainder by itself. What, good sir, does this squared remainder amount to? 0.000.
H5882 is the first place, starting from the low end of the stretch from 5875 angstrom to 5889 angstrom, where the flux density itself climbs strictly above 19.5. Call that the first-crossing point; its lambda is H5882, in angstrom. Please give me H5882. 5876.37 angstrom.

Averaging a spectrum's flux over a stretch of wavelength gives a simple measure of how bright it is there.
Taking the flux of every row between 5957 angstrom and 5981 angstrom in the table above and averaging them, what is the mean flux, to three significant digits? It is 18.3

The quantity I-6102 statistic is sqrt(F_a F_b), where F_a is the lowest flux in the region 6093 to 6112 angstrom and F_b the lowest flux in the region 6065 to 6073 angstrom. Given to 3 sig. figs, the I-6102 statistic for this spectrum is 18.3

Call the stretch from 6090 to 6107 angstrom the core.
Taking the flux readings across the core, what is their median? 20.5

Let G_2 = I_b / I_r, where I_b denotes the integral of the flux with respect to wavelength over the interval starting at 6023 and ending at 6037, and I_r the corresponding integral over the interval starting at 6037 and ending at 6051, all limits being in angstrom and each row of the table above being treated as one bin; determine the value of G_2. 0.97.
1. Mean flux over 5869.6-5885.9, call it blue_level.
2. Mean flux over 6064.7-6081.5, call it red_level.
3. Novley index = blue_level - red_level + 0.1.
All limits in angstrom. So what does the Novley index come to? -0.8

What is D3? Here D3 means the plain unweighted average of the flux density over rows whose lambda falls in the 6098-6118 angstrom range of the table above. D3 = 20.6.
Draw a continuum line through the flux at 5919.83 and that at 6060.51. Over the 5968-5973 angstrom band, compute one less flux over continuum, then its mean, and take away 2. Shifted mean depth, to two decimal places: -2.04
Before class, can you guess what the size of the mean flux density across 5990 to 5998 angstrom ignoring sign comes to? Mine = 19.4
